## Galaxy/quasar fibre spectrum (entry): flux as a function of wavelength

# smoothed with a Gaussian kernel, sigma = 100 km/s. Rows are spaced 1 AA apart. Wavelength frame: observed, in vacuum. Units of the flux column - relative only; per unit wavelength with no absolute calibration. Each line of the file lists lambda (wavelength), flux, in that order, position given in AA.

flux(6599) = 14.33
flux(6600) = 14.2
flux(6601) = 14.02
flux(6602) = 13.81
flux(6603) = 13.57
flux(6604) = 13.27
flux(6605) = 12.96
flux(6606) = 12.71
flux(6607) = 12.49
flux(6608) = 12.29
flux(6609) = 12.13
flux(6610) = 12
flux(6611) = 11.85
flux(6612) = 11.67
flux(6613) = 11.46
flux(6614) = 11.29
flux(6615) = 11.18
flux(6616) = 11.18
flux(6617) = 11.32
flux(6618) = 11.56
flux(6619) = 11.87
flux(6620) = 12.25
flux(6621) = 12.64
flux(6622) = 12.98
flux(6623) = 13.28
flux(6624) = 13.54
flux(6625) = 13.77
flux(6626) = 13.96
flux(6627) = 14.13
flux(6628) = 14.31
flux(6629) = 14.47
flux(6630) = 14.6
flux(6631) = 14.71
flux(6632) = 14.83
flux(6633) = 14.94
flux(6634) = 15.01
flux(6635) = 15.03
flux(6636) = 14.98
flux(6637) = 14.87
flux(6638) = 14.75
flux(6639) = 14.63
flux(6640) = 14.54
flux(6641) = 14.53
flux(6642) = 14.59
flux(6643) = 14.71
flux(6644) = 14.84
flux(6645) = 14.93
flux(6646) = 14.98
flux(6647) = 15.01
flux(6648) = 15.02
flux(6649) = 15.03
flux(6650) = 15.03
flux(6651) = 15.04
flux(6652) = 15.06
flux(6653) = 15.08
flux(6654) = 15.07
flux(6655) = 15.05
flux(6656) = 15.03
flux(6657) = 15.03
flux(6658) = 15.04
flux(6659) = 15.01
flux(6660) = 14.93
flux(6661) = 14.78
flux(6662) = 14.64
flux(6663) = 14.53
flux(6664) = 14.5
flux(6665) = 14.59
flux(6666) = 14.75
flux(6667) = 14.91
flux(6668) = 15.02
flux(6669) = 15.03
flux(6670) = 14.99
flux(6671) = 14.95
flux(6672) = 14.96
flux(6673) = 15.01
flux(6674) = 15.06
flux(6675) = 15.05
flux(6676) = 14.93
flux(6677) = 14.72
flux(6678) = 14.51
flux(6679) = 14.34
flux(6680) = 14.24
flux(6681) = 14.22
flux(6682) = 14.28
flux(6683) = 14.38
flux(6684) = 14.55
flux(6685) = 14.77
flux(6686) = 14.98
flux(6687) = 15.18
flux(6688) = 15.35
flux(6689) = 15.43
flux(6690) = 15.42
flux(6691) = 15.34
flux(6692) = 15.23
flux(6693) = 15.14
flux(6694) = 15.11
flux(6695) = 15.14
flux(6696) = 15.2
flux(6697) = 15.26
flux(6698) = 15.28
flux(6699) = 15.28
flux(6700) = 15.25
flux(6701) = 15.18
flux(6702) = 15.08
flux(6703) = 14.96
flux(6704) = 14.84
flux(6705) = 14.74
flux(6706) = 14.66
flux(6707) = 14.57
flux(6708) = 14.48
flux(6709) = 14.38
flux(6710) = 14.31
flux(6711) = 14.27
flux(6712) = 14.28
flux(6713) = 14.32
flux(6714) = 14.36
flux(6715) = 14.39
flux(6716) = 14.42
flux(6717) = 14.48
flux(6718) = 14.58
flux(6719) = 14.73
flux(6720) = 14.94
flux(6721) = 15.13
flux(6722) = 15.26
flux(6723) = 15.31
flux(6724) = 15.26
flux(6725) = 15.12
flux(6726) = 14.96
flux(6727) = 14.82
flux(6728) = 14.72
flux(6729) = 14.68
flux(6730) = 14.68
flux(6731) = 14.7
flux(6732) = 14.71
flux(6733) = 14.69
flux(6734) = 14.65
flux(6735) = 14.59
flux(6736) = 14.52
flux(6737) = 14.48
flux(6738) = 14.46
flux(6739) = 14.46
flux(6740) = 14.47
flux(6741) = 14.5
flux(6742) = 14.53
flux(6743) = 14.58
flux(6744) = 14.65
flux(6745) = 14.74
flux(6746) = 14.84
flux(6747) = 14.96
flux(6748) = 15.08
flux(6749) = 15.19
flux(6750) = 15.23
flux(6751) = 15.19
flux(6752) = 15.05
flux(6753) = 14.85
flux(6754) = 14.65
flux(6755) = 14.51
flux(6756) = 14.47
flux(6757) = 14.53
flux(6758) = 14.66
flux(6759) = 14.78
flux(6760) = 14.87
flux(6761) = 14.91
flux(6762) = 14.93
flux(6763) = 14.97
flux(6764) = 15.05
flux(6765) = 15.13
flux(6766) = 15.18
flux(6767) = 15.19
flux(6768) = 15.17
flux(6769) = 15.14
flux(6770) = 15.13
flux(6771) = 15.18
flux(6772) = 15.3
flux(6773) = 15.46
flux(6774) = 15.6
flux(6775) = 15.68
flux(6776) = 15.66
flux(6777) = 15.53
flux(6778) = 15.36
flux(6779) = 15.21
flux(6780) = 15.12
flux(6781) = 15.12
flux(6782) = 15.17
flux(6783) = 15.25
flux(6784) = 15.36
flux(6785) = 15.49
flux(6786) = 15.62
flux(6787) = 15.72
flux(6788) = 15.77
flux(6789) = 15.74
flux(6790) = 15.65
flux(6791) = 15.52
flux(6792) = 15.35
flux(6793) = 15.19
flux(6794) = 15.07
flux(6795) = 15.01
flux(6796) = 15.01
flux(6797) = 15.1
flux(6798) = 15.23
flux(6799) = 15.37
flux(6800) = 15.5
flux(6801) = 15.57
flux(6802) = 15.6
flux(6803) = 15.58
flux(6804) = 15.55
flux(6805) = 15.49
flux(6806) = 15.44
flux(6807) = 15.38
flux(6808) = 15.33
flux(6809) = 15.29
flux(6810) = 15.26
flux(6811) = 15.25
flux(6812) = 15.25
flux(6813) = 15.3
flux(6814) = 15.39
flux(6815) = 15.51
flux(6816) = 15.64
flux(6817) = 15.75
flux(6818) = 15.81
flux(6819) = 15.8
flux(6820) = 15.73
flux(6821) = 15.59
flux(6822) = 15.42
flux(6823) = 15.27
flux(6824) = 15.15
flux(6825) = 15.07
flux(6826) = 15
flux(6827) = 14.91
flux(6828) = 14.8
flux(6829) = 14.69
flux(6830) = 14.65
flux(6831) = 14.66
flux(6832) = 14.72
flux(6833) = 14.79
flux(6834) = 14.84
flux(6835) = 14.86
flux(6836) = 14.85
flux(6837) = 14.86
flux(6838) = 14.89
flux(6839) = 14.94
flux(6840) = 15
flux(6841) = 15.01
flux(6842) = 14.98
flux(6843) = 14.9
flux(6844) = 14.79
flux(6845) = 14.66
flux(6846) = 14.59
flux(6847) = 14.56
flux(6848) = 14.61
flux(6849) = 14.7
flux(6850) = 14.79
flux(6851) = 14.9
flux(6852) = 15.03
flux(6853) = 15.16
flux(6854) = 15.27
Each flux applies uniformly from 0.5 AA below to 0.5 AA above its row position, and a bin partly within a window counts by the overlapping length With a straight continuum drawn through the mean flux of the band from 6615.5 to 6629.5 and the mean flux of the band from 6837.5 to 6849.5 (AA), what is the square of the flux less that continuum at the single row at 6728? 1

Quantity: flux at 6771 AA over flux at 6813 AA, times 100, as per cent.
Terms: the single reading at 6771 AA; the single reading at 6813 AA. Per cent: 99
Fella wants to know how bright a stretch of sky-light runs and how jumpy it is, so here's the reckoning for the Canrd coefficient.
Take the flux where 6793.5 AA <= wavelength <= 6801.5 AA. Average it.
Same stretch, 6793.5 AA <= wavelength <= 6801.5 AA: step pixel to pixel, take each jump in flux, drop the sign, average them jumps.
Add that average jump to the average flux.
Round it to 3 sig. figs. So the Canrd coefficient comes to 15.3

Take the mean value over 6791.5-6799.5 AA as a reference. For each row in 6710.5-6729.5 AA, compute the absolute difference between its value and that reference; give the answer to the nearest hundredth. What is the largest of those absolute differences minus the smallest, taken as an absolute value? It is 0.86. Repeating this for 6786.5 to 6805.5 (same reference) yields 0.58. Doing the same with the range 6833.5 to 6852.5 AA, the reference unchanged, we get 0.47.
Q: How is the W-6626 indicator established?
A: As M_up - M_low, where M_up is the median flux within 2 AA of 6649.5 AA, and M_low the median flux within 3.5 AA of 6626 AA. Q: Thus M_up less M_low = 1.1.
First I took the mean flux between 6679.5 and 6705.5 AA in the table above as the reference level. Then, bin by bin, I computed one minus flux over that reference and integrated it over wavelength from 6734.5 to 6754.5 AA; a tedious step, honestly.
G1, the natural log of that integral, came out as -1.1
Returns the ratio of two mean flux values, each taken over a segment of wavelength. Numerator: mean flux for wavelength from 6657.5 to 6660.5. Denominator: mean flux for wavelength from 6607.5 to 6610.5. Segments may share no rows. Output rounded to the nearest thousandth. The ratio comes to 1.235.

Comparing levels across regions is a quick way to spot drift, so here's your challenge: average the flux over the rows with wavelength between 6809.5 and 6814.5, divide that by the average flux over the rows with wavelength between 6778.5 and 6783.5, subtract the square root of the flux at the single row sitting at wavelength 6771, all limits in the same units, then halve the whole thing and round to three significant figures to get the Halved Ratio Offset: -1.44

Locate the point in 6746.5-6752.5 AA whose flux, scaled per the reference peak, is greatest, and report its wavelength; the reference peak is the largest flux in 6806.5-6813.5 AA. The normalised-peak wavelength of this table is 6750 AA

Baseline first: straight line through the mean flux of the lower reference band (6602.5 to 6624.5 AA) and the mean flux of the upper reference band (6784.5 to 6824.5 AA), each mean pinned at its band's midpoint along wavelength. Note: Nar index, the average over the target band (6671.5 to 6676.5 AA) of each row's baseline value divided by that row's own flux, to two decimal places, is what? 0.88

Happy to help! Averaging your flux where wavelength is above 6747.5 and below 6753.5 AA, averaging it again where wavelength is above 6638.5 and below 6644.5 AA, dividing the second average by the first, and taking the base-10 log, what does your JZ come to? -0.013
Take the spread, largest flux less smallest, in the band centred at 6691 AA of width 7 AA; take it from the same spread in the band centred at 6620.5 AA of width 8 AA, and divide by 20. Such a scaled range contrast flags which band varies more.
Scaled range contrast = 0.095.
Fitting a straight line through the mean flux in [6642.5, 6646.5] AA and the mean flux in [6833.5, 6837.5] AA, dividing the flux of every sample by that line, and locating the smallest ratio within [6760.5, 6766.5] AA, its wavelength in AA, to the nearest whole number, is 6761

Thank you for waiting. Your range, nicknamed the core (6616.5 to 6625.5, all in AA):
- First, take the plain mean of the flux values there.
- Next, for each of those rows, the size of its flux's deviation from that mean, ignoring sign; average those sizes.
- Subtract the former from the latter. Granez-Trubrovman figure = -11.8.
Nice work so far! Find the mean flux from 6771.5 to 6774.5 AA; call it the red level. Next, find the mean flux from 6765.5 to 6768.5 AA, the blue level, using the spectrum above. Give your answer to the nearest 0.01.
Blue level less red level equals -0.27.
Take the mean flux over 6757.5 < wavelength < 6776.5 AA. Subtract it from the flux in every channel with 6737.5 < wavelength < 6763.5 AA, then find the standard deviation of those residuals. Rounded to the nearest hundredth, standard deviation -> 0.25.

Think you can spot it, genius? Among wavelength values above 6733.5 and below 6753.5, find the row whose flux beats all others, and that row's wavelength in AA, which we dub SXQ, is 6750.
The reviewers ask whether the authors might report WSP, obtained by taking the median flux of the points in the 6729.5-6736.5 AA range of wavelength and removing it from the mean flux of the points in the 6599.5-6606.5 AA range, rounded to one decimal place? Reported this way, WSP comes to -1.2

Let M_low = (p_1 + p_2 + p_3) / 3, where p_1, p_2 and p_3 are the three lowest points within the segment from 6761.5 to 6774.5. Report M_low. 15.0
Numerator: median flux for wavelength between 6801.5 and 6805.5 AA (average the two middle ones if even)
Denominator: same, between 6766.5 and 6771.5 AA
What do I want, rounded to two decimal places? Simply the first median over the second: 1.03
